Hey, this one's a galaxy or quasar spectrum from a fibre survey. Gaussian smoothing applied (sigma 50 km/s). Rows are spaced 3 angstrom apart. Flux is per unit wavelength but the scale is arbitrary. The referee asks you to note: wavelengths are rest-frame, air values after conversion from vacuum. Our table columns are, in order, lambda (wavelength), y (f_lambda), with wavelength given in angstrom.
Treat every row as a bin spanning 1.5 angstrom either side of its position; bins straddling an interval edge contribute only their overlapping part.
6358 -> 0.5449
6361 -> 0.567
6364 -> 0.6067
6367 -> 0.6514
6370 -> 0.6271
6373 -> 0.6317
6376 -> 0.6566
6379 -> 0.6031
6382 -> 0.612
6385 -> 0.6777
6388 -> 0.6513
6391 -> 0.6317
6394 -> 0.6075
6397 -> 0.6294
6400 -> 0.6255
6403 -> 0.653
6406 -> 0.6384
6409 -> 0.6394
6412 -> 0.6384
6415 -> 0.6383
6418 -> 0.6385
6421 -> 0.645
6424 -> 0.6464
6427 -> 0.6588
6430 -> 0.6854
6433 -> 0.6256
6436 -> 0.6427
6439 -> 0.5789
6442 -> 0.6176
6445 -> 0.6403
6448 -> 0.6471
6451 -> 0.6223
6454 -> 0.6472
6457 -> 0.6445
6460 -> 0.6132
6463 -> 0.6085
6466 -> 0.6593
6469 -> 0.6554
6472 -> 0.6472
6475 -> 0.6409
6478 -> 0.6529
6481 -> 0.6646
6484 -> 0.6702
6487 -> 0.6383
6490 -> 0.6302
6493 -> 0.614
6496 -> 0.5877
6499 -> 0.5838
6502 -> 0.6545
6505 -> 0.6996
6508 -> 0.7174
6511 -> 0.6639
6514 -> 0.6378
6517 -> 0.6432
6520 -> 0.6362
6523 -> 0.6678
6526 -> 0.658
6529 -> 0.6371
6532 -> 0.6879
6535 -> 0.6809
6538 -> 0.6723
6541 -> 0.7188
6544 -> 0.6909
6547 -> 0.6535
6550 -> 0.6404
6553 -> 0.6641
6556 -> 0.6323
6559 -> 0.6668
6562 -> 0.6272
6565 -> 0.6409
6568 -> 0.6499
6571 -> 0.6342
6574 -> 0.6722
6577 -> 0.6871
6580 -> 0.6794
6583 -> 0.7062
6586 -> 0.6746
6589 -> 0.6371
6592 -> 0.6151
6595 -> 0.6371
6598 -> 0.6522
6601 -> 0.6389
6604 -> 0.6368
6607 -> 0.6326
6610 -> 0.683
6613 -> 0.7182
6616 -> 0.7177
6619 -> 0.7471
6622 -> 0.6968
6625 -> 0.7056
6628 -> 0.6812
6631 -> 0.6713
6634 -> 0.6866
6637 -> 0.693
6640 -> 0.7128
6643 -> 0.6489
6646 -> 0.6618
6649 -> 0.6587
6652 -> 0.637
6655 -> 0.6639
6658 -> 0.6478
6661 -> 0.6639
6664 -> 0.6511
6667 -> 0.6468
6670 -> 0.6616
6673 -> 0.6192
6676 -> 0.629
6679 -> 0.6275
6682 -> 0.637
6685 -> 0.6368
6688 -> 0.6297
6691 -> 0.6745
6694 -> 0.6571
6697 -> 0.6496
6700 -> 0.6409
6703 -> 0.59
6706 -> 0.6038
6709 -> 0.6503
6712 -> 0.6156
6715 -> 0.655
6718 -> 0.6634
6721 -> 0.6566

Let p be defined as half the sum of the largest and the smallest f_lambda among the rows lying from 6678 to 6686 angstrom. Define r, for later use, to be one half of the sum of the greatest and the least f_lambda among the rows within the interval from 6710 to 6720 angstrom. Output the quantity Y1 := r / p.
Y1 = 1.01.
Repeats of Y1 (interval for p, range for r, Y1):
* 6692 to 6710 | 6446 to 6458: 1.02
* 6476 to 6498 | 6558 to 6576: 1.03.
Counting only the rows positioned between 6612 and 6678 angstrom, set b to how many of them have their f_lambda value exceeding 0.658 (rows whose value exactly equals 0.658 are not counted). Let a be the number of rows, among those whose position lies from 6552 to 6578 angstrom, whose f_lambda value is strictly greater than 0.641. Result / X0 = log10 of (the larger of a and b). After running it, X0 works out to 1.18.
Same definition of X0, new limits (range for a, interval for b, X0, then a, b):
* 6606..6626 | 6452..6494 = 0.78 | 6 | 3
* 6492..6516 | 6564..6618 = 0.90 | 4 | 8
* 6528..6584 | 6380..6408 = 1.11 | 13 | 1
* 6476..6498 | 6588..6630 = 0.85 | 3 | 7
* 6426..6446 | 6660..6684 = 0.48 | 3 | 2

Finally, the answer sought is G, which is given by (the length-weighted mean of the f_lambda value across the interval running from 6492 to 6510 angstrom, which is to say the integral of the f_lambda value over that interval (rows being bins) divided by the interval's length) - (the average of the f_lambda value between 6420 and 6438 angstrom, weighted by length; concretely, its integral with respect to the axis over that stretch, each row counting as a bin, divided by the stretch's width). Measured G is 0.00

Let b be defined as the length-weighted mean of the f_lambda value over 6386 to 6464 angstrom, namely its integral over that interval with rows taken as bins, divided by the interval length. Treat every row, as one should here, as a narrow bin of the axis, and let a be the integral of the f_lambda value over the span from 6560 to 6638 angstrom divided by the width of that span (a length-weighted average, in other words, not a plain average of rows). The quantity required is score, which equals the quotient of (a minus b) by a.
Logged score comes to 0.05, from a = 0.670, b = 0.636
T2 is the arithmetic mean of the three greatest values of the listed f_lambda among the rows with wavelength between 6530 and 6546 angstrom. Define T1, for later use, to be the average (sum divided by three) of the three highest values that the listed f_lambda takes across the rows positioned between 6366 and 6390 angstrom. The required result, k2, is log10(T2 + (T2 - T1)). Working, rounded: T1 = 0.662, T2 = 0.699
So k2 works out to -0.133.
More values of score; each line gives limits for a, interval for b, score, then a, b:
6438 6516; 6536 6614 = -0.03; 0.640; 0.660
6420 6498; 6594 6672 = -0.05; 0.637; 0.671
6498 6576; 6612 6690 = -0.01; 0.660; 0.667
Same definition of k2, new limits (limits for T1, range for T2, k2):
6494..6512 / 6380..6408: -0.202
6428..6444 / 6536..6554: -0.133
